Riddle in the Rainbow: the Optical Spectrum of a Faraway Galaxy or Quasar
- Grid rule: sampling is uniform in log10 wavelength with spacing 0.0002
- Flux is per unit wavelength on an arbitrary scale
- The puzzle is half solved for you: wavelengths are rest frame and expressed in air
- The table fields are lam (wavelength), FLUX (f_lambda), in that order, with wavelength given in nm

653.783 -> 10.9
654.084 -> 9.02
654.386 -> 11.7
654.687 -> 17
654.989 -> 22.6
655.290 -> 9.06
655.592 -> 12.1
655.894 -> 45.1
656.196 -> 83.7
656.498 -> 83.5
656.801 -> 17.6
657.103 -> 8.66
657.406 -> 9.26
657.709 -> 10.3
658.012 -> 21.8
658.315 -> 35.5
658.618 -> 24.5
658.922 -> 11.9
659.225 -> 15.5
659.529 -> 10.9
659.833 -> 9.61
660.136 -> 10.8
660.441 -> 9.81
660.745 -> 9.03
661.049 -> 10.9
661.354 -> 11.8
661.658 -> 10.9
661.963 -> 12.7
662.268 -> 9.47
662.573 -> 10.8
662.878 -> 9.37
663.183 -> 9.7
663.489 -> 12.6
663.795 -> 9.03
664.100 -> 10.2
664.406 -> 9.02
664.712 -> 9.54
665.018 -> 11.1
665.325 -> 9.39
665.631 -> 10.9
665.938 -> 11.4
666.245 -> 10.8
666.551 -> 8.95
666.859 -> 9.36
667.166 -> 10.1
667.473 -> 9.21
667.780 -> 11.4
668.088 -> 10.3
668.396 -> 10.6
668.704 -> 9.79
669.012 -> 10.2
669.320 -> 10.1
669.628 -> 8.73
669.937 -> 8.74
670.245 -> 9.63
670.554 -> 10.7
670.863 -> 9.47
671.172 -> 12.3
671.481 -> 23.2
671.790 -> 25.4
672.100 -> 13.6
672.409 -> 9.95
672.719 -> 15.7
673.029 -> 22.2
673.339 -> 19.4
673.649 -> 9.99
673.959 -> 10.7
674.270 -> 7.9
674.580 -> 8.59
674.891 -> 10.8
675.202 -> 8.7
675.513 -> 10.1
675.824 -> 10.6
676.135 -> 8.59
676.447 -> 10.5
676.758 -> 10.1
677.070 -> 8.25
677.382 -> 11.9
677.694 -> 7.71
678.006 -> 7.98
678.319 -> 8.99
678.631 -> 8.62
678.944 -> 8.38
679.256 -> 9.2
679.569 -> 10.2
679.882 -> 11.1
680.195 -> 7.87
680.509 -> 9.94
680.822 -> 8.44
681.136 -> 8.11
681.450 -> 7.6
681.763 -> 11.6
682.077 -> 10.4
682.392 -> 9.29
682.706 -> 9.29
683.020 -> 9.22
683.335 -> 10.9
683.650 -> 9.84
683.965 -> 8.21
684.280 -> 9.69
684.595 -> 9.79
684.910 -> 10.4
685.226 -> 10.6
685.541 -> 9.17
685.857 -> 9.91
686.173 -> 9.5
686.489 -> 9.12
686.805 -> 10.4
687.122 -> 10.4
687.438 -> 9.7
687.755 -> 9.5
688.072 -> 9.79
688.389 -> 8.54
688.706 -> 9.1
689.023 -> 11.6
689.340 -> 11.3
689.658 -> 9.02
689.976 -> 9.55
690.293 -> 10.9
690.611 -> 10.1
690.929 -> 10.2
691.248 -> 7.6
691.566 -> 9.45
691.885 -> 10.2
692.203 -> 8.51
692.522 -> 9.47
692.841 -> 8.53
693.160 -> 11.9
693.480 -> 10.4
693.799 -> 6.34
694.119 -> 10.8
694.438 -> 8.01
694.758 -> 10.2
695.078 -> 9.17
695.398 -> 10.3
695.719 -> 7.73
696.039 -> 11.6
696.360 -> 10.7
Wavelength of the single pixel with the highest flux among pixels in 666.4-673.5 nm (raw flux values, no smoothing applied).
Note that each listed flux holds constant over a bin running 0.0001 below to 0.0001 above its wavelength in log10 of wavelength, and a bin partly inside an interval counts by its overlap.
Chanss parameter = 671.790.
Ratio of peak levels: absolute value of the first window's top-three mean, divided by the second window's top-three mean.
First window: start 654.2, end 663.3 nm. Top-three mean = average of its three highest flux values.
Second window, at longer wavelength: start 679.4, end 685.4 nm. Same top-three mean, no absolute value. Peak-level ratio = 6.32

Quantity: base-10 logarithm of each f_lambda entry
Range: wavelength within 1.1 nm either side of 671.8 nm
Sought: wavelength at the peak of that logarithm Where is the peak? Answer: 671.790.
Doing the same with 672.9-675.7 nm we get 673.029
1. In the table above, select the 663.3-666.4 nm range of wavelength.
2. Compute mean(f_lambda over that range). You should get 10.4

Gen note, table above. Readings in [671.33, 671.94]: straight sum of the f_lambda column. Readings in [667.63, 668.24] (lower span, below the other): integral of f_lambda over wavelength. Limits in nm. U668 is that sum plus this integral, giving 55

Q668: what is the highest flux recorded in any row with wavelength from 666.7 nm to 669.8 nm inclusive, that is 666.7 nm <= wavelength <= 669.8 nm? 11.4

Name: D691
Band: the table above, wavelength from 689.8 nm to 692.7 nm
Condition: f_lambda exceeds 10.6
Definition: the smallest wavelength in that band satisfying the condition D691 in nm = 690.293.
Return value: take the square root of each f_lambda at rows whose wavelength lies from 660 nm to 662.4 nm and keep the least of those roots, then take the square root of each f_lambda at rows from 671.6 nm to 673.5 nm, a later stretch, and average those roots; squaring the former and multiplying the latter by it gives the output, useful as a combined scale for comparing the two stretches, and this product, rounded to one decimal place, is 37.6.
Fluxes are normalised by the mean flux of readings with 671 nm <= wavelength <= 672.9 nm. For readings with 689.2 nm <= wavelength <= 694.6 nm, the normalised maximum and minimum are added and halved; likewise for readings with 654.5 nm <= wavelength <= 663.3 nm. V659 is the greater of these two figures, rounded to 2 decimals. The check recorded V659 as 2.77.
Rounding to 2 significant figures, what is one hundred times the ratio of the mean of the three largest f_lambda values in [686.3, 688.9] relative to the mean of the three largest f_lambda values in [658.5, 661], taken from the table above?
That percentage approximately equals 59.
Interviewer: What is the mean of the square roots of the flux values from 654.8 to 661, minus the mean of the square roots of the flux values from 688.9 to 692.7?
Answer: 1.3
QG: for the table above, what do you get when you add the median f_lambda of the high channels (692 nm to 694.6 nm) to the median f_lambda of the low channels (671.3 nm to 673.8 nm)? 27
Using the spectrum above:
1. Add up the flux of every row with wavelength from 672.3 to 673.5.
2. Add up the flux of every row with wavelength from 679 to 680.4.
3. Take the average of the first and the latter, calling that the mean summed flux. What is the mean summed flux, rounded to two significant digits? 53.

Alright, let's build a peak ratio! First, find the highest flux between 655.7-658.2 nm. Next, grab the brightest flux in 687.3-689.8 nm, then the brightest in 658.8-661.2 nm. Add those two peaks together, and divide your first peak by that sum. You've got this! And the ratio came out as 3.09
